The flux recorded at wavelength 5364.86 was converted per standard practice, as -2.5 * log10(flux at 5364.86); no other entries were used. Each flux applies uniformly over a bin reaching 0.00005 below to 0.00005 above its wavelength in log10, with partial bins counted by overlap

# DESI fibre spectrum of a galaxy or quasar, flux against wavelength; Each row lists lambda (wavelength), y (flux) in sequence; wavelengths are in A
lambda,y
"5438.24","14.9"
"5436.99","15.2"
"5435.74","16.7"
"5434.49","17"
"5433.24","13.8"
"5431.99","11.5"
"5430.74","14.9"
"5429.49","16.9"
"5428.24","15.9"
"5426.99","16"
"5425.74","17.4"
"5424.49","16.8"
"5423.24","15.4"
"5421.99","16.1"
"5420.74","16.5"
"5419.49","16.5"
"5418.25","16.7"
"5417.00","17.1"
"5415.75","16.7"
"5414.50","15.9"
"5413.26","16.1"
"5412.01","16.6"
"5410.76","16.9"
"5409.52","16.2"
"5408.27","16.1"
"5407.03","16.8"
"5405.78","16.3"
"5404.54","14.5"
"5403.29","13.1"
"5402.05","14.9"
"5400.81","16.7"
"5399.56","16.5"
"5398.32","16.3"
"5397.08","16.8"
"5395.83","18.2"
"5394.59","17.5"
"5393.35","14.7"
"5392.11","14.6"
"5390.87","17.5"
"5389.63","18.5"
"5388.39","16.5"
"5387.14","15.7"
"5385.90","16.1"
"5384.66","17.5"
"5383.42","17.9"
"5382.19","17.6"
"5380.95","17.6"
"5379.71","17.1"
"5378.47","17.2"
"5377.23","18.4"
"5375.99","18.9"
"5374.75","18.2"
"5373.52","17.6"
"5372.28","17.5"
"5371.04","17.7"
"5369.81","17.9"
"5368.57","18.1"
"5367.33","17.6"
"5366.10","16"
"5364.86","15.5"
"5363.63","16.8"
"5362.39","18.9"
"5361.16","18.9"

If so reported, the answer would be -2.98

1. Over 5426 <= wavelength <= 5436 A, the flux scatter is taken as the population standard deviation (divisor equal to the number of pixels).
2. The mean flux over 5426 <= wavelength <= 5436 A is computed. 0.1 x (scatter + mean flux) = 1.71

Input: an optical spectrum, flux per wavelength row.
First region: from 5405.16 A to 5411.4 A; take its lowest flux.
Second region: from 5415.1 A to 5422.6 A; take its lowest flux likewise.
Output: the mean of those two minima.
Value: 16.1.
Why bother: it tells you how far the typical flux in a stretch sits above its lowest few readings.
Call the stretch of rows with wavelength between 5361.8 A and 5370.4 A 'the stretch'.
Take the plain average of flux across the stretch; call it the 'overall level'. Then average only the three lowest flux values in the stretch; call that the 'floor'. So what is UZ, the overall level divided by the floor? 1.07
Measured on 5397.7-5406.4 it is 1.09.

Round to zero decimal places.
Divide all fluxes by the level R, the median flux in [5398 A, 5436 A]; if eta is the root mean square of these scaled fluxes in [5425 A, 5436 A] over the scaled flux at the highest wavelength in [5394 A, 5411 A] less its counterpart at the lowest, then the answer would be -26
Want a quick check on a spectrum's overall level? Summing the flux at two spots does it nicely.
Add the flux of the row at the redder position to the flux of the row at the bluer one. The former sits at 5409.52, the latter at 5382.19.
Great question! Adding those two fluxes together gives 33.8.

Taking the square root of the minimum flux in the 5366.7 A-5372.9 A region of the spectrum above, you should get 4.18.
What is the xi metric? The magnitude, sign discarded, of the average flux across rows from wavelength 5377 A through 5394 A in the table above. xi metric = 16.9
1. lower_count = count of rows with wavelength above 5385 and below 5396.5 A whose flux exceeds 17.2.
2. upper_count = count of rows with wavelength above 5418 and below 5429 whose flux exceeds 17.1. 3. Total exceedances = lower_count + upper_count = 5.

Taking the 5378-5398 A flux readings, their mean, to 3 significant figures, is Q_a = 16.9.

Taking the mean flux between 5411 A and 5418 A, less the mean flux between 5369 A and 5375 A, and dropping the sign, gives 1.3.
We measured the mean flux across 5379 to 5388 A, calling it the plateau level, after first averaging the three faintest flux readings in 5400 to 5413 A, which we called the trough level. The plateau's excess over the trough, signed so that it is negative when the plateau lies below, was 2.9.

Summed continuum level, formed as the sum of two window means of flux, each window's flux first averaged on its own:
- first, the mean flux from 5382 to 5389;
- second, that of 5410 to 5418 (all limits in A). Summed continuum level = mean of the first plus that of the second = 33.4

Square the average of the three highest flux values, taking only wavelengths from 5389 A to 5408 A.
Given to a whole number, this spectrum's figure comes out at 326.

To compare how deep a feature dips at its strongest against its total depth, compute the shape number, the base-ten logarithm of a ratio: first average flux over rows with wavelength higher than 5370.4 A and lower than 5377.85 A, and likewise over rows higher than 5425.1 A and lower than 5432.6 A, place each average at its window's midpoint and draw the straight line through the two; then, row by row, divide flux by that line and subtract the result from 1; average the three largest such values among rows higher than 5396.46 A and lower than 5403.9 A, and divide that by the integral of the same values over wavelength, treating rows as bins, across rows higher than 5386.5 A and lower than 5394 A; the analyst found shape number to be -0.57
